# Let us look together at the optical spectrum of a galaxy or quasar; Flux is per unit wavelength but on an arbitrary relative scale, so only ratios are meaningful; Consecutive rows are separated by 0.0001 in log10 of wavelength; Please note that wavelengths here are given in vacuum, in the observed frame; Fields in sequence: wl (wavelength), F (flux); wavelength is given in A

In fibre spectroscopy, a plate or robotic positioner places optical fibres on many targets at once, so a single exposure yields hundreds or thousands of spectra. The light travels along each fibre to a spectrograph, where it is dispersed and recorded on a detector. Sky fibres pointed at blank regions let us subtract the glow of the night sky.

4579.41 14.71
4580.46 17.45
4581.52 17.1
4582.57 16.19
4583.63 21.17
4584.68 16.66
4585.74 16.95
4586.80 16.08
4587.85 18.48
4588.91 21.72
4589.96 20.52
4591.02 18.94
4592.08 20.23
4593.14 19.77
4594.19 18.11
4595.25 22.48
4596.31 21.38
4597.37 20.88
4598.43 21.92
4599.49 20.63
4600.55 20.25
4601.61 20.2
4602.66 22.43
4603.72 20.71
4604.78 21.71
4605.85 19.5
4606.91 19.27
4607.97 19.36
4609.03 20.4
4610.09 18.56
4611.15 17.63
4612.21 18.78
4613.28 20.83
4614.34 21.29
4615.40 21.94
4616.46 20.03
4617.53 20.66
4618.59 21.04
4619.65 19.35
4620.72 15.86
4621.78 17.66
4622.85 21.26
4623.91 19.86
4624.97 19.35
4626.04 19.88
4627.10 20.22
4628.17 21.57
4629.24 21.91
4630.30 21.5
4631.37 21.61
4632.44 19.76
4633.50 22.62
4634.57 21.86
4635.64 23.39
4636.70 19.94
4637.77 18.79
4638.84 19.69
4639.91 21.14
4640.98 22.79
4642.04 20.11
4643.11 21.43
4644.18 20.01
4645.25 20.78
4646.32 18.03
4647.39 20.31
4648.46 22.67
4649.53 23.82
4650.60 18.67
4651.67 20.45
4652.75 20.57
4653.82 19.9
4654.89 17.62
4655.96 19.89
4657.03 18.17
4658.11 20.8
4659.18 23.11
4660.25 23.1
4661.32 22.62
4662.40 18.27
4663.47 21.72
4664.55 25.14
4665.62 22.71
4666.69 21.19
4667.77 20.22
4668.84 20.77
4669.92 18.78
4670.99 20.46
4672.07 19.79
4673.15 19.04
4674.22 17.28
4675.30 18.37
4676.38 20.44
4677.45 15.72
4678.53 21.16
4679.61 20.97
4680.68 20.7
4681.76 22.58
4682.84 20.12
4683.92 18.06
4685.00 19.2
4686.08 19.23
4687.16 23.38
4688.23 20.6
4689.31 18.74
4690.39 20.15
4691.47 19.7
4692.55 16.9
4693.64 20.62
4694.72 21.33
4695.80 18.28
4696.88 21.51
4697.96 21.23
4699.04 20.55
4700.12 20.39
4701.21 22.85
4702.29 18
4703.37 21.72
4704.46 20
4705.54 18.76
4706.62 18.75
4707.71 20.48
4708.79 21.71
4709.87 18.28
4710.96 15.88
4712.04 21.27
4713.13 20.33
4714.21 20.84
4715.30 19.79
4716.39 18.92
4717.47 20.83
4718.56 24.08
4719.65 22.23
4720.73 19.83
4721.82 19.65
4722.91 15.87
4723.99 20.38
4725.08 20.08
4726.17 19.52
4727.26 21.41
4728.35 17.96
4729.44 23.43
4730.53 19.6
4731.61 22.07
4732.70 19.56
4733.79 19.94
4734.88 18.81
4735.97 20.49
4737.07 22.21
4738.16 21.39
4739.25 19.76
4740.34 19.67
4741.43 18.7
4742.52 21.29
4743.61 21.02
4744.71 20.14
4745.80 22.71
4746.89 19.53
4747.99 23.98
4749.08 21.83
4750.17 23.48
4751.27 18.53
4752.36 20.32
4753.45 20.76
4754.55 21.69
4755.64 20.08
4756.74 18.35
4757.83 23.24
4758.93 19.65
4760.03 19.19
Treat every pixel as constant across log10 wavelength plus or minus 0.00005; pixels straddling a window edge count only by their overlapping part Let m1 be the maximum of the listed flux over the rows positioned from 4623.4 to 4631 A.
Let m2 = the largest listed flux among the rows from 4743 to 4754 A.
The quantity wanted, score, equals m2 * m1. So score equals 525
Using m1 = 21.91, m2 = 23.98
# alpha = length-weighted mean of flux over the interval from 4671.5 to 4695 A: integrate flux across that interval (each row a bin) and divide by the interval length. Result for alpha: 19.71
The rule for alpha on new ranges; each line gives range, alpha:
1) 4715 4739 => 20.36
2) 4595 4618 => 20.46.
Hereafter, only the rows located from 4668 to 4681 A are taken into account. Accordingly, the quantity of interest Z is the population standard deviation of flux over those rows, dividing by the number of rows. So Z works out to 1.6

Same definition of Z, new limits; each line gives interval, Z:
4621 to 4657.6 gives 1.6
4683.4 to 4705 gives 1.6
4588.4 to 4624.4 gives 1.5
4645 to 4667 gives 2.0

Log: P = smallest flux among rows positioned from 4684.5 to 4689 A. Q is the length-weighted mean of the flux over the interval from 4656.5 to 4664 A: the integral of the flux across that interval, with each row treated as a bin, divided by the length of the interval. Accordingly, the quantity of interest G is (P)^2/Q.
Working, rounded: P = 19.2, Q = 21.1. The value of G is 17.5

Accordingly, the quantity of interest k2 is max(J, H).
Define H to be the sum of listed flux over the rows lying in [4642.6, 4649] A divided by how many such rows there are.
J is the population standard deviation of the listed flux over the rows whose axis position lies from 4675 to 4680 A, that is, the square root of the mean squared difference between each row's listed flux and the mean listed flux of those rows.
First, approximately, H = 20.5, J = 2.06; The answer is 20.5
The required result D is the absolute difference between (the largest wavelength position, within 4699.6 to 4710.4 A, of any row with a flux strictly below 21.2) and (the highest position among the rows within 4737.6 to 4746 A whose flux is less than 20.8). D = 34.8 A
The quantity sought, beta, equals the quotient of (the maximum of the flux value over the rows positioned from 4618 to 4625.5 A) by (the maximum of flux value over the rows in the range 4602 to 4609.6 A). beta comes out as 0.95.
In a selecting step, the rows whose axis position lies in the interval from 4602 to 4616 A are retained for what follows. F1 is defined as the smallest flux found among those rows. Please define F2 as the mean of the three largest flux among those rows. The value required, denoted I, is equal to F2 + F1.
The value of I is 39.7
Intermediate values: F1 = 17.63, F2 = 22.0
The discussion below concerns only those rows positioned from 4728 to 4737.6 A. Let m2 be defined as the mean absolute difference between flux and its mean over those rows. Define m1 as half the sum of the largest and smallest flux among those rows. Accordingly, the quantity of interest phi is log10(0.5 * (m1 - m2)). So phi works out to 0.984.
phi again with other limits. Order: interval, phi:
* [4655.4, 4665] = 0.995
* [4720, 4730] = 0.961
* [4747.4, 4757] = 0.992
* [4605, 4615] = 0.968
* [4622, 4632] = 0.995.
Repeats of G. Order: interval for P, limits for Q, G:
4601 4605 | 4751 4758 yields 20.0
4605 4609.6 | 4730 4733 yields 18.1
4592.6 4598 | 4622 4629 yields 16.2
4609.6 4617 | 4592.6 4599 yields 15.0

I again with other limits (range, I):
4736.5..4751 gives 42.1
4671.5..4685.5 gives 37.3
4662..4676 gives 40.5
